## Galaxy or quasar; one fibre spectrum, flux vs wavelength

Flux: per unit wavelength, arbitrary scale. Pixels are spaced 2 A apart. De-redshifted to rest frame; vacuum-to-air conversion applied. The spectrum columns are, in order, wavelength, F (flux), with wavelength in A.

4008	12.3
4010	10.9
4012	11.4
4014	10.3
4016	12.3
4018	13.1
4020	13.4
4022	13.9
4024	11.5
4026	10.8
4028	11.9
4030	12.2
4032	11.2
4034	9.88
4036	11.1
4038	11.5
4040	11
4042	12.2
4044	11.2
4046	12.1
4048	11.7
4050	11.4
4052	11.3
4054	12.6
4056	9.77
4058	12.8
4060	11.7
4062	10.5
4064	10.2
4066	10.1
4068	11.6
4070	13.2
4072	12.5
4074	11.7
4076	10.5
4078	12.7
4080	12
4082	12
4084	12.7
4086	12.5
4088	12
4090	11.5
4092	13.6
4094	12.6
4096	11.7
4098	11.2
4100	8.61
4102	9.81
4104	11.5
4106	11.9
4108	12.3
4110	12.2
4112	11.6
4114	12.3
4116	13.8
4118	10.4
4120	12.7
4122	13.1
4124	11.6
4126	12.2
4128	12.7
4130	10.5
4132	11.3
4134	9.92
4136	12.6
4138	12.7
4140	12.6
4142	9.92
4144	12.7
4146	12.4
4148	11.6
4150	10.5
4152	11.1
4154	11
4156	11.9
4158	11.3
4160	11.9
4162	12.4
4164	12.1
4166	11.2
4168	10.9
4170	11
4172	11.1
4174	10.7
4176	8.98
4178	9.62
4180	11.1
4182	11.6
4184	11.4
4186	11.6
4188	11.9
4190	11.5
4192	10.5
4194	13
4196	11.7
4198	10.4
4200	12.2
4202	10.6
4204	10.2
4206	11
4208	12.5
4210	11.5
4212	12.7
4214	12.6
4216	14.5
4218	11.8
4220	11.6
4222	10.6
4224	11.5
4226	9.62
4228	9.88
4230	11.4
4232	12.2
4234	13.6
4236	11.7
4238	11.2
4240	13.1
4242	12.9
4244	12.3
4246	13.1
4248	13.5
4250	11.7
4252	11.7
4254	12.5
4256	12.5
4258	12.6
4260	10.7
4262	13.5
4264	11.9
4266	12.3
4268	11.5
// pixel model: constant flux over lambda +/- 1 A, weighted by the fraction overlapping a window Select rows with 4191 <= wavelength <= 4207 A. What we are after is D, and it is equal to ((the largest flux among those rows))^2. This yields 169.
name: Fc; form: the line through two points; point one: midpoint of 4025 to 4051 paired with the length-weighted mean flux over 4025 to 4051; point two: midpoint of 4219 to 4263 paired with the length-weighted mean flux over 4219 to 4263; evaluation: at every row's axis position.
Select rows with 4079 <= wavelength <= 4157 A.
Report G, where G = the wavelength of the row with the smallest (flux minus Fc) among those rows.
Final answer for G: 4100 A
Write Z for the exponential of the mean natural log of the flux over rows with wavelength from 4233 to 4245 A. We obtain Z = 12.4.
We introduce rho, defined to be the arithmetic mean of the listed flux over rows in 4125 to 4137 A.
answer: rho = 11.5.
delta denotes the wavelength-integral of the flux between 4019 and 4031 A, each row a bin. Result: 147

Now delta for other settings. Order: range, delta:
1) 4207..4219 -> 151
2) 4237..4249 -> 152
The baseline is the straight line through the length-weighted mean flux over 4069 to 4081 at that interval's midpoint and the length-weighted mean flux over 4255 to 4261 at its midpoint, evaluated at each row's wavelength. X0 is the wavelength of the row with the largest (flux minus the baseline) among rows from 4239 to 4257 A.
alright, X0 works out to 4248 A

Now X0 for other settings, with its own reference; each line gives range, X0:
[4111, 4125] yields 4116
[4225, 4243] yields 4234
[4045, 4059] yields 4058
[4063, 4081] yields 4070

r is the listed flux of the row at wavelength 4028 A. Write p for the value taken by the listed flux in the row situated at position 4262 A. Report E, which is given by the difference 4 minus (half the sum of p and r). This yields -8.7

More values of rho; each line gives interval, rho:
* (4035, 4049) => 11.5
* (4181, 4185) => 11.5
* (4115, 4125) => 12.3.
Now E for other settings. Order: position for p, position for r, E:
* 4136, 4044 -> -7.9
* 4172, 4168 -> -7.0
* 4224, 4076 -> -7.0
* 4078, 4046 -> -8.4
